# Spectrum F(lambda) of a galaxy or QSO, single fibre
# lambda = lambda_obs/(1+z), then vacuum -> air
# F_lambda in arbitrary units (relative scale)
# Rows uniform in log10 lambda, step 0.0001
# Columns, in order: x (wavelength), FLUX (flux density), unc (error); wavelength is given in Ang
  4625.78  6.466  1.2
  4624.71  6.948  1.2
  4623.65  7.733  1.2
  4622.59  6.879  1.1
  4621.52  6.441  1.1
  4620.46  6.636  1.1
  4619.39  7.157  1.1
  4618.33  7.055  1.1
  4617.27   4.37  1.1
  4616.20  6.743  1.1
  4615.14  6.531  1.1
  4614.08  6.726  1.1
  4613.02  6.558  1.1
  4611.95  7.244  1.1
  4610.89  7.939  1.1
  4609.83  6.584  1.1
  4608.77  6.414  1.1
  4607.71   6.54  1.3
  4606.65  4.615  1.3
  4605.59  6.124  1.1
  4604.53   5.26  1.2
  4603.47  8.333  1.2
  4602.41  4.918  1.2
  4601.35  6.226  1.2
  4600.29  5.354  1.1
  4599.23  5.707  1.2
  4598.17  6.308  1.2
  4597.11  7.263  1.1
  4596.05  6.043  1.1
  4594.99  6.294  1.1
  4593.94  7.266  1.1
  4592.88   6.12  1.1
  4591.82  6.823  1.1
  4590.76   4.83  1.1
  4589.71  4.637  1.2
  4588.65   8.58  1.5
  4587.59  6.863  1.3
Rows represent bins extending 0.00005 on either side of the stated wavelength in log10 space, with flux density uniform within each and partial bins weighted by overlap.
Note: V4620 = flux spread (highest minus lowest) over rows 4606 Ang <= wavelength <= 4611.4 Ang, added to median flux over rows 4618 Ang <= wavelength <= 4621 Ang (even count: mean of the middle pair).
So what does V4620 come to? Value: 10.4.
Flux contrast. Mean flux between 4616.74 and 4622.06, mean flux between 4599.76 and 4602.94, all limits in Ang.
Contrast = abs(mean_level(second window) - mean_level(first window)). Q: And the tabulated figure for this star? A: 0.8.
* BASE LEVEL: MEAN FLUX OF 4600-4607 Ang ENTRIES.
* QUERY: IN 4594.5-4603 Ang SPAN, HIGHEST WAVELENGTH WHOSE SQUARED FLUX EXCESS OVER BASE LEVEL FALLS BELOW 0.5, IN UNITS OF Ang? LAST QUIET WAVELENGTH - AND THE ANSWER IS 4601.35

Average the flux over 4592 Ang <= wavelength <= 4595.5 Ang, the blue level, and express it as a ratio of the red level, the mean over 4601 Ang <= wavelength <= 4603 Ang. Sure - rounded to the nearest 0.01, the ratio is 1.18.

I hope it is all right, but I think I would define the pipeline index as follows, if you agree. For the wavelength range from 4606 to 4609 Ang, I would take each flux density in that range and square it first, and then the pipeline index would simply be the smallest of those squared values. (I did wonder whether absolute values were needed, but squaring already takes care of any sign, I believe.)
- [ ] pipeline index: 21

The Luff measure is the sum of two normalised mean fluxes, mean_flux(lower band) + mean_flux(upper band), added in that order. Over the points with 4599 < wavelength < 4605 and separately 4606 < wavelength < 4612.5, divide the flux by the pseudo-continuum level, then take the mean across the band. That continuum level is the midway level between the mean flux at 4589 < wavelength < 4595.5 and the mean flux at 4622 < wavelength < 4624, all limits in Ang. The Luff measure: 1.88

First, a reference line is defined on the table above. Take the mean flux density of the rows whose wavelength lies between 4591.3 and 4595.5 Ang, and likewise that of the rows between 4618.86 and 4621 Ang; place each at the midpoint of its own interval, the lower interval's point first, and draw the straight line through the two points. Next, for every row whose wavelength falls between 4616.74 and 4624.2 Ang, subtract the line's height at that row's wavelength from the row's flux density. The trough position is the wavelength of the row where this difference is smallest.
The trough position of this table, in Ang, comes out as 4617.27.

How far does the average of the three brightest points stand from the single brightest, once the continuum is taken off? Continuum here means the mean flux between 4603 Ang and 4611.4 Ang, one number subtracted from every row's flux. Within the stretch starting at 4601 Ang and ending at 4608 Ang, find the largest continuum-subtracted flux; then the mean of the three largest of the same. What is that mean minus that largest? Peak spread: -1.30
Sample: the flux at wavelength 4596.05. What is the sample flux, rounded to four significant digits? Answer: 6.043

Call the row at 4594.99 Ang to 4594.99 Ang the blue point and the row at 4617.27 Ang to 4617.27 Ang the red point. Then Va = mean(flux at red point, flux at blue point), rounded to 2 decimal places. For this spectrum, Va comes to 5.33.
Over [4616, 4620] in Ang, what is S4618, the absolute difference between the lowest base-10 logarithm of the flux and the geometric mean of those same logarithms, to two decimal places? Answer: 0.15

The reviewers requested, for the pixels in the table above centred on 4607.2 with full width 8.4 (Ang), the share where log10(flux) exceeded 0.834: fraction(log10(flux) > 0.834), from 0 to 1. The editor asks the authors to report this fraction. 0.25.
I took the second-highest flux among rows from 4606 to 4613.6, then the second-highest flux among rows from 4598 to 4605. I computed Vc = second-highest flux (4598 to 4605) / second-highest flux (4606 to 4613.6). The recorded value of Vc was 0.87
